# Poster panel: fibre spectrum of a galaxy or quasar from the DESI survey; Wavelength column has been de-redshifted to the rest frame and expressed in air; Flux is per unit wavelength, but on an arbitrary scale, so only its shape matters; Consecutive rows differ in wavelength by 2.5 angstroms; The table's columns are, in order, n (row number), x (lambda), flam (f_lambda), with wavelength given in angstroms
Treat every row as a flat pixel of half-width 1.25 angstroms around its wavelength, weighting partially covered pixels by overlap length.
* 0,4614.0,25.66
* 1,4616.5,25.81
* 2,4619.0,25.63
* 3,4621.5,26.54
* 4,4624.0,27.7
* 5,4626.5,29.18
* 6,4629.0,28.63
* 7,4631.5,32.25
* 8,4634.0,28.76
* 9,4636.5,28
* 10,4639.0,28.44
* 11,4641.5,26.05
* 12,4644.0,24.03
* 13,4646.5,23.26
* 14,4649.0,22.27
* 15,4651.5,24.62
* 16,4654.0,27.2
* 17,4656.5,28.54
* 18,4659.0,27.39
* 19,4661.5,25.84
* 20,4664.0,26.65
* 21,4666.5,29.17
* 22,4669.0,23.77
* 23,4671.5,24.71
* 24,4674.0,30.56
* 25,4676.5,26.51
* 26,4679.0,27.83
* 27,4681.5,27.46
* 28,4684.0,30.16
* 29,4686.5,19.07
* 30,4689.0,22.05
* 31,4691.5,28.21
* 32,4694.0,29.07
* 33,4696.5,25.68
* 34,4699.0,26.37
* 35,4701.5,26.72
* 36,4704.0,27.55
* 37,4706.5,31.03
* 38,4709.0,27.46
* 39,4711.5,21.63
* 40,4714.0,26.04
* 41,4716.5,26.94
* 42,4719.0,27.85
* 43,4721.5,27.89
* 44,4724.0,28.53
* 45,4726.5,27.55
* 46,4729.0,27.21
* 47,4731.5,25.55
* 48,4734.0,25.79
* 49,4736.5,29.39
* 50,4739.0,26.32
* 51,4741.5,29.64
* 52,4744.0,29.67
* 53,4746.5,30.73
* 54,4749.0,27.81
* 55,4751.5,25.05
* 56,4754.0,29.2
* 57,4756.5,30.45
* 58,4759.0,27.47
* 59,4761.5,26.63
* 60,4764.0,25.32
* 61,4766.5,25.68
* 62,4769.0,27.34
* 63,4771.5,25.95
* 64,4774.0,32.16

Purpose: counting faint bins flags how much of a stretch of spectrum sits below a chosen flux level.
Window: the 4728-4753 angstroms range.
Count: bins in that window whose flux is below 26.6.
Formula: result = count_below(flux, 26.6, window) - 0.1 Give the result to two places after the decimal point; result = 3.90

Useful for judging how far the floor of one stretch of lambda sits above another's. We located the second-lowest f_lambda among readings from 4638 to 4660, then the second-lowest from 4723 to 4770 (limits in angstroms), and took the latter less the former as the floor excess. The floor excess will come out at 2.1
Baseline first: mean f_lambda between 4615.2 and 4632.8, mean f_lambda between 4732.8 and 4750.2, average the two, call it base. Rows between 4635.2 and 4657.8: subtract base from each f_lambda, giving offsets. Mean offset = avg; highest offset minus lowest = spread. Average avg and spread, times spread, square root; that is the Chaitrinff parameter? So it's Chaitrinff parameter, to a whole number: 3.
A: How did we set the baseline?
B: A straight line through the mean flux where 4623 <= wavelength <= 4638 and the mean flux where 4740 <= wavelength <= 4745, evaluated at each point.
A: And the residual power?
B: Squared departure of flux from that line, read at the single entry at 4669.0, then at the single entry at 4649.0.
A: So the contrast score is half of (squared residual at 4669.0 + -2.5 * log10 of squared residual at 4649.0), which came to 13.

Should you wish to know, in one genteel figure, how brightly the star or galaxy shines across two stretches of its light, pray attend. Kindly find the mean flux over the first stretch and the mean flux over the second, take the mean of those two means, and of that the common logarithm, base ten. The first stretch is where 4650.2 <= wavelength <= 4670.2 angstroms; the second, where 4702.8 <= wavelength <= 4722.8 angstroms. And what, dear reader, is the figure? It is 1.43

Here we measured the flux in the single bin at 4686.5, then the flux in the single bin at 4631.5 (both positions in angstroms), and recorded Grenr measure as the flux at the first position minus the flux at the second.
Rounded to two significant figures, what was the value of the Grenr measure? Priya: -13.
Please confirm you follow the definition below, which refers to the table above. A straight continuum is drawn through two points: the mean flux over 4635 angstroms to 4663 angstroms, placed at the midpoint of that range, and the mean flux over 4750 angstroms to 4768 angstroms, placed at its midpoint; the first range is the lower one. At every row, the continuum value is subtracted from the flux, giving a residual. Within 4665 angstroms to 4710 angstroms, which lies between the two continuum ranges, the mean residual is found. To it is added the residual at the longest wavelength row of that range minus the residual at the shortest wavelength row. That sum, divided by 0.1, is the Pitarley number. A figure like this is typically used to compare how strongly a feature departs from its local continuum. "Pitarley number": -17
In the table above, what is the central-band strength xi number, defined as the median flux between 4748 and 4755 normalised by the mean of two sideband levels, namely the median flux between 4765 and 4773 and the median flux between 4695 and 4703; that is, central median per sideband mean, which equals 1.06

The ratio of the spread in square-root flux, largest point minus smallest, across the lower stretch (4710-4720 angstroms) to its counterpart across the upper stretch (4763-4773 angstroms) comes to 3.2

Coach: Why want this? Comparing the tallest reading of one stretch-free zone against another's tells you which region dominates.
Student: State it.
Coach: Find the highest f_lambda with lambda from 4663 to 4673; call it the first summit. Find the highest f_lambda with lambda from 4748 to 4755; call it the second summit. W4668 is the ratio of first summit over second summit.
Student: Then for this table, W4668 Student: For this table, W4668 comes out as 1.00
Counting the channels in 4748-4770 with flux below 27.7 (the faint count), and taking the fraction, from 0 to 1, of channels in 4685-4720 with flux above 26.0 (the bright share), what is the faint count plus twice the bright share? 7.4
